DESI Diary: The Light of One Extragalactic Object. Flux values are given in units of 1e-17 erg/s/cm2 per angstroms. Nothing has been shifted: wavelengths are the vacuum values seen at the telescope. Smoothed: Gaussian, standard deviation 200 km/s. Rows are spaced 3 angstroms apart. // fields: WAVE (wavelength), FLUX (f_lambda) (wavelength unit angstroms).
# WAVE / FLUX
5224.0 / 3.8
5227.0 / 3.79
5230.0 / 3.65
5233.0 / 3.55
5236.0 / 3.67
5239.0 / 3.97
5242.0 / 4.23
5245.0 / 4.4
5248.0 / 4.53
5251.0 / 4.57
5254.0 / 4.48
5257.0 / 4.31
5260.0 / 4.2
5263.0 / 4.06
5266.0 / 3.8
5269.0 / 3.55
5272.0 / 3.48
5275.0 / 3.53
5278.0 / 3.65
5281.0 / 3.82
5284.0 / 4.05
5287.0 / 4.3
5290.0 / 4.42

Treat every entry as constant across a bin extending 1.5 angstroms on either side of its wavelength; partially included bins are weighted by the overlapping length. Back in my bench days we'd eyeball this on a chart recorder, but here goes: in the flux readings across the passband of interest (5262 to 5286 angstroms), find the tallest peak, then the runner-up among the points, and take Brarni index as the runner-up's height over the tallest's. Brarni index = 0.998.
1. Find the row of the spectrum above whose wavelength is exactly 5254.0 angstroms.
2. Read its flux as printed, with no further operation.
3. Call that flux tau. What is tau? 4.48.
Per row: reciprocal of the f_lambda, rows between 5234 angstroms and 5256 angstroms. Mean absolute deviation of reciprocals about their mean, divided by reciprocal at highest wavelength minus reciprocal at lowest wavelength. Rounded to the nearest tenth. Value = -0.3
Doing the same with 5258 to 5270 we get 0.3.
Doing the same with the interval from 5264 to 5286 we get -0.7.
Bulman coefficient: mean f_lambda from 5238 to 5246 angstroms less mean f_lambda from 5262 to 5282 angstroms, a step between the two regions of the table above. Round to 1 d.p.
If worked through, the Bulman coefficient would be 0.5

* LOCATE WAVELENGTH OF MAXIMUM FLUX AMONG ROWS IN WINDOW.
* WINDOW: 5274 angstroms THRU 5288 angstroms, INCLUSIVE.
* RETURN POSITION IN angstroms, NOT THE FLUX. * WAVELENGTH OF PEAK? 5287.0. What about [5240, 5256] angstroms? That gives 5251.0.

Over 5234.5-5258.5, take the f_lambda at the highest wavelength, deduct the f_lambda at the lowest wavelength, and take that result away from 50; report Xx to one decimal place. 49.4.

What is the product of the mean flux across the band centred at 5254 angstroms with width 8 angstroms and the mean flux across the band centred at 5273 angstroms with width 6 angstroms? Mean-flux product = 15.6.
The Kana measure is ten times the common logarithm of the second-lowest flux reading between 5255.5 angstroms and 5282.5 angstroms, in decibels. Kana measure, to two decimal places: 5.48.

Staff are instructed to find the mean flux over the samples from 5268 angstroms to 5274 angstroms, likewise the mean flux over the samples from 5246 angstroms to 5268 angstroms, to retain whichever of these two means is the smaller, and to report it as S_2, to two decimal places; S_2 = 3.51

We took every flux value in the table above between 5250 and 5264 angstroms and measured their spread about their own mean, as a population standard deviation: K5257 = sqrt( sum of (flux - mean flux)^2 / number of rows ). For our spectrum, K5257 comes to 0.184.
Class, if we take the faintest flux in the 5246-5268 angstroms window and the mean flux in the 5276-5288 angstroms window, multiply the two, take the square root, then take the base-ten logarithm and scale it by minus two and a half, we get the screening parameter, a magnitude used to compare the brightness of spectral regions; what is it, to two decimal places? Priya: -1.47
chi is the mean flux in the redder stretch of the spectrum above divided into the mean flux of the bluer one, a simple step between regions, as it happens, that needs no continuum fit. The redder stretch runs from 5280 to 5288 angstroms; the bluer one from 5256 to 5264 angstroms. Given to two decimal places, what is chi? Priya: 1.03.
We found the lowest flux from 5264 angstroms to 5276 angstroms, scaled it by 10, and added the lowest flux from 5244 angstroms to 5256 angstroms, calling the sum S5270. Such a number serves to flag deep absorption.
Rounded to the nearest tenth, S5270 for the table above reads 39.2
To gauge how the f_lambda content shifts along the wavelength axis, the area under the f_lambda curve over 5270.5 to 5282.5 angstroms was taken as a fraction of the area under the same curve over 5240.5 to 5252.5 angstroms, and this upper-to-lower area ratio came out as 0.82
